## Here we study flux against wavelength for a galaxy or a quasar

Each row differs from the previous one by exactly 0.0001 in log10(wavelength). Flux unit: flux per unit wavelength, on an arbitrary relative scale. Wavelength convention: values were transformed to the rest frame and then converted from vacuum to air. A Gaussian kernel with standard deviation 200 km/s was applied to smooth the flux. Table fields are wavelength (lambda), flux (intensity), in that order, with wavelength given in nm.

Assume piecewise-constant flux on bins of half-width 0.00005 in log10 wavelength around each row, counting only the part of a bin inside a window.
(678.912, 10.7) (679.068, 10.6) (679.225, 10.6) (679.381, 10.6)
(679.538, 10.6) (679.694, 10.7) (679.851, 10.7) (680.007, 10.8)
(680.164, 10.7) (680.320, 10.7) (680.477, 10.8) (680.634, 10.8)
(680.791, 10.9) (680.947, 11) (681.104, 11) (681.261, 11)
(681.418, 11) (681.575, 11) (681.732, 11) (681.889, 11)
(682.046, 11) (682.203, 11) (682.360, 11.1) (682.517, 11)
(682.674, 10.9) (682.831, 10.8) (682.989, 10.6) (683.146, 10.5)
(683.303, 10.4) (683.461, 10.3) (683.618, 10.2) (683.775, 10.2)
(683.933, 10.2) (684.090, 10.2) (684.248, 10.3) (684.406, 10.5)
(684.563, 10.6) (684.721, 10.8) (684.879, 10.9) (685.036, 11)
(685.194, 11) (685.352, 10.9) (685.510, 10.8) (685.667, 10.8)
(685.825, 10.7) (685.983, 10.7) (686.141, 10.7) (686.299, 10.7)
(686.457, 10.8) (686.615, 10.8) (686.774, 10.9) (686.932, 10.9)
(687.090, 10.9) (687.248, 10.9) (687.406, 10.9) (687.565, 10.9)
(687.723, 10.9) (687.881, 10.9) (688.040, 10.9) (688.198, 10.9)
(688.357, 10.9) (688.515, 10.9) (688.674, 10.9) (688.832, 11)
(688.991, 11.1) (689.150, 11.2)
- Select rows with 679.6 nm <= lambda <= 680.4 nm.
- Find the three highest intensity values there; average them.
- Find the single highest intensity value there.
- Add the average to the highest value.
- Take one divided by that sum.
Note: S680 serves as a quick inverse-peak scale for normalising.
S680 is 0.0464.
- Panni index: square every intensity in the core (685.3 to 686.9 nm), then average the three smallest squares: 114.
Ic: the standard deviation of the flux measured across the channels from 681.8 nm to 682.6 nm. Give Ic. 0.04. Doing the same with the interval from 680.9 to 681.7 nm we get 0.00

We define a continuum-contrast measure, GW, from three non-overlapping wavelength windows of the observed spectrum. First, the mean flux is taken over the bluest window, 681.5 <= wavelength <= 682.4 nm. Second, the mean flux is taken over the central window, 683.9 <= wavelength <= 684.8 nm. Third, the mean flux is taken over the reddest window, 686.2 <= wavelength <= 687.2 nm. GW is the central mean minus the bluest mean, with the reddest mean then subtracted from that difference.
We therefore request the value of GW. -11.4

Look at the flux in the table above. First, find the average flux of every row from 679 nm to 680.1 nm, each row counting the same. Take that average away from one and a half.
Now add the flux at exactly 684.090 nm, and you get 1.0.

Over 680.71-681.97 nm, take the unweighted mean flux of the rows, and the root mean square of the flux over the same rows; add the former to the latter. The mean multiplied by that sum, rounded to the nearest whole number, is 241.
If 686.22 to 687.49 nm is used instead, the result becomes 235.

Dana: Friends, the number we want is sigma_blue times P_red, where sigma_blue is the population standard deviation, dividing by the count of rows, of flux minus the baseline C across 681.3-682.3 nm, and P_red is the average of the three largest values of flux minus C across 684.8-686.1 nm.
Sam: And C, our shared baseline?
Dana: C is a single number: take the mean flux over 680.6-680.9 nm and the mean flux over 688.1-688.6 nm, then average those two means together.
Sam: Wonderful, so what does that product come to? 0.0000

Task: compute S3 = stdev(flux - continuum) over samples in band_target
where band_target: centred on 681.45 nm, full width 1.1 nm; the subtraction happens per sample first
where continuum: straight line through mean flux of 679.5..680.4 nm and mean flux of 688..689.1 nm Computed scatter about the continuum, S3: 0.01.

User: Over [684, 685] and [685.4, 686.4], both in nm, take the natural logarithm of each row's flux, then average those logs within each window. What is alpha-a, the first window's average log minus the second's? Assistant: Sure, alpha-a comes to -0.017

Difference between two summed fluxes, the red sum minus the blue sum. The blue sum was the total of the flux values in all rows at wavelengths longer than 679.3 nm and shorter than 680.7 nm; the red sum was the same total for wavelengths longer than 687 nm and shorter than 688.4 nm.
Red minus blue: 1.7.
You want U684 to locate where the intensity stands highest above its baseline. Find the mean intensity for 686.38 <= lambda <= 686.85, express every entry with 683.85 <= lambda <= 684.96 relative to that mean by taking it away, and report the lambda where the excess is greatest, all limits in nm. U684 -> 684.879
